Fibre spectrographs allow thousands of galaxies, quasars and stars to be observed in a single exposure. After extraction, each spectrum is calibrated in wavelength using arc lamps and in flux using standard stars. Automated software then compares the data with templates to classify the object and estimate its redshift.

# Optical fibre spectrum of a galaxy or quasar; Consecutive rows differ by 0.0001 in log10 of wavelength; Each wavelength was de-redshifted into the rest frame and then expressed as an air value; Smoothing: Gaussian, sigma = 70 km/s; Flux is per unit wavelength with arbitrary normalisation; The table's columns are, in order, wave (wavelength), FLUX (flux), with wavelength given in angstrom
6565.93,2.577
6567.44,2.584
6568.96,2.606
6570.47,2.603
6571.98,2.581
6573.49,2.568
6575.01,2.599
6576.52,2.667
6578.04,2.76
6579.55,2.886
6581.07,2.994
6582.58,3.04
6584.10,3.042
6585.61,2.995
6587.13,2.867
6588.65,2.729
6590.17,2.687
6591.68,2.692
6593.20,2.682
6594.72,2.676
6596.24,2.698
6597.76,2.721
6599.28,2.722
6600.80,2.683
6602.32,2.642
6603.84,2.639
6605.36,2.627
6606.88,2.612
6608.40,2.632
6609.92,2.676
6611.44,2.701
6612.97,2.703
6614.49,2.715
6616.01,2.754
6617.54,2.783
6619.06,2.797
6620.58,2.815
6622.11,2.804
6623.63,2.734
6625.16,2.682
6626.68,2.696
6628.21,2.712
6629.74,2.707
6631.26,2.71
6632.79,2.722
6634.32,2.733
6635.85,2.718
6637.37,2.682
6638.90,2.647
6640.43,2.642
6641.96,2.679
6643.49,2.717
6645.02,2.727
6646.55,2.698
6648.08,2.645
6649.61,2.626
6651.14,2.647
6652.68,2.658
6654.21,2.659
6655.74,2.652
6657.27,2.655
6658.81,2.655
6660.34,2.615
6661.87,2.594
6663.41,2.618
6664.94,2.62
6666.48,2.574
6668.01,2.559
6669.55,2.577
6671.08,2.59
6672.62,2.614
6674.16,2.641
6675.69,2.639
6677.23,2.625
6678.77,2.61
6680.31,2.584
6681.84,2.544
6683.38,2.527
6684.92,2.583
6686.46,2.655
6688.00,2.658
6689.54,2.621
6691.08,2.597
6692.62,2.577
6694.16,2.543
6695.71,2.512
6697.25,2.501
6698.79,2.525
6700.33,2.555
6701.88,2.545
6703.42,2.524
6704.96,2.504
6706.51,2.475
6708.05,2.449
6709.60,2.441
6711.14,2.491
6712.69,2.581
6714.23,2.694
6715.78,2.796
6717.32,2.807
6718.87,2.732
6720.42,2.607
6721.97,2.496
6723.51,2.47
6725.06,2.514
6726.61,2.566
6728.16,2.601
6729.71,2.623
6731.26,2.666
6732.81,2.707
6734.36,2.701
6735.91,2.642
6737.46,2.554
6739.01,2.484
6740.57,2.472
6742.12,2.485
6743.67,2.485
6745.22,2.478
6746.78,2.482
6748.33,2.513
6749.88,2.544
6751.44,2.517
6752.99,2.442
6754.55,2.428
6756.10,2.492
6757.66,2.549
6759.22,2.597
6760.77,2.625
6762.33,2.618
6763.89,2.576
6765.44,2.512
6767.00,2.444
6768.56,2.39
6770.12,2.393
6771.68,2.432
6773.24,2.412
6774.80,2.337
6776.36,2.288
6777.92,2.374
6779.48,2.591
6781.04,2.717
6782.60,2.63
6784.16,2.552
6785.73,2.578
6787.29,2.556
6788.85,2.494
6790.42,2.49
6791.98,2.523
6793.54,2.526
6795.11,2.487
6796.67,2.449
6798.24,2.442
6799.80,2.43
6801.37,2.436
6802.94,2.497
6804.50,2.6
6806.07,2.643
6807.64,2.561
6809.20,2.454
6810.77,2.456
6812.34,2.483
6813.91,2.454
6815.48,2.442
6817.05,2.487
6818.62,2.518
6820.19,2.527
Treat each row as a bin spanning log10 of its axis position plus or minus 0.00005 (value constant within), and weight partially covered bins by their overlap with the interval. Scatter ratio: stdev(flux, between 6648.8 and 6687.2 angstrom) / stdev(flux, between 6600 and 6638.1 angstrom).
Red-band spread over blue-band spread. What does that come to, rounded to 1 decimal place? 0.7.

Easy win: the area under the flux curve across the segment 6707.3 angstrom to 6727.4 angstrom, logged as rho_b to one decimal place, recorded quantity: 52.0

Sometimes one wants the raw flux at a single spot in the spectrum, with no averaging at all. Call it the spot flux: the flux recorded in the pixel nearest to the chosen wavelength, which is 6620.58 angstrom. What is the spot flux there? 2.815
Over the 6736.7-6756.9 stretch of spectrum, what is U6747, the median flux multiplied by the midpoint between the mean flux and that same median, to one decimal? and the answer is 6.2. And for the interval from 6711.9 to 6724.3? 7.0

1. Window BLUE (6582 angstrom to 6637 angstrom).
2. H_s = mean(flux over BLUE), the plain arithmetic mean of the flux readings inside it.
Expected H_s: 2.74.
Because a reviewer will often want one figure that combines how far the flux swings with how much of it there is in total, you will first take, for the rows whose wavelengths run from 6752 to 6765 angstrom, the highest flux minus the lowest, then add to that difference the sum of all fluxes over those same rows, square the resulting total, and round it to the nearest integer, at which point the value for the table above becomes 421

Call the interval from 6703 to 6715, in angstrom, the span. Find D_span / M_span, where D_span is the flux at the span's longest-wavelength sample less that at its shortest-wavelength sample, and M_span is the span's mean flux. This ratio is 0.067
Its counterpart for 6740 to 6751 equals 0.029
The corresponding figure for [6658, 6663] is -0.023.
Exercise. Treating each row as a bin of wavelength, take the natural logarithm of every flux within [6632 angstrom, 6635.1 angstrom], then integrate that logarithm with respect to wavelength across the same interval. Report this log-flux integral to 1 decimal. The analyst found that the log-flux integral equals 3.1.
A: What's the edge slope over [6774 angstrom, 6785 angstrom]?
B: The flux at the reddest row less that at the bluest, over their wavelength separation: 0.023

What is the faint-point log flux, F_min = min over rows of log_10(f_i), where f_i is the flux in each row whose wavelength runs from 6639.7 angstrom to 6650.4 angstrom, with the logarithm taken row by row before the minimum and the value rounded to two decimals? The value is 0.42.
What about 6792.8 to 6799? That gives 0.39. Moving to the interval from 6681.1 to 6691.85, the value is 0.40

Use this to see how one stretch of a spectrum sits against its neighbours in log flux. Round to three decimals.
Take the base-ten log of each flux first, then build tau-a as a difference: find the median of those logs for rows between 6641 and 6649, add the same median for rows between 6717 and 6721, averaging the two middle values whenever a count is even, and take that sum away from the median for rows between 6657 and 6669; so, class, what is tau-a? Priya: -0.450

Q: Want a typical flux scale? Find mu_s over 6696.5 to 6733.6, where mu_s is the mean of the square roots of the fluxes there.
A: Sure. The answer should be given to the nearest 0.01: 1.61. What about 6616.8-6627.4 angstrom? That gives 1.66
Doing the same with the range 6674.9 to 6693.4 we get 1.61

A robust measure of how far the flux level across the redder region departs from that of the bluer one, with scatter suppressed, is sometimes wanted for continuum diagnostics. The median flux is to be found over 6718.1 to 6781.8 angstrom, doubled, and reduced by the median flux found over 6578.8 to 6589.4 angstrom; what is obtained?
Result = 2.0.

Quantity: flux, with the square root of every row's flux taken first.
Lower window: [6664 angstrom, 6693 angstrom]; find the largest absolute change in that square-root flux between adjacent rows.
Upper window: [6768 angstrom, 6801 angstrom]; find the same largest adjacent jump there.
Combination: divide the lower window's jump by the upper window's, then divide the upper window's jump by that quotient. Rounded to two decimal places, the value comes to 0.21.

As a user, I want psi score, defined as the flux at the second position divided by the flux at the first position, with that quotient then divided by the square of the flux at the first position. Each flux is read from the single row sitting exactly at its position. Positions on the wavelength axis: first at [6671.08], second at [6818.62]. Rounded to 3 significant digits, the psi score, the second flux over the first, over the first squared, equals 0.145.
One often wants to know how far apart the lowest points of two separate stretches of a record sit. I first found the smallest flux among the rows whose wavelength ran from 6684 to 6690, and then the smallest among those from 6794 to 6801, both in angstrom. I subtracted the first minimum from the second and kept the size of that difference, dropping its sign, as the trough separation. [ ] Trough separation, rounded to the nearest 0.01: 0.15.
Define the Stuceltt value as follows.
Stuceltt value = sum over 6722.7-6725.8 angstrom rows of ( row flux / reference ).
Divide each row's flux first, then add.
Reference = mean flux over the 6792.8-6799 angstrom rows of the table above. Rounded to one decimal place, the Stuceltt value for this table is 2.0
